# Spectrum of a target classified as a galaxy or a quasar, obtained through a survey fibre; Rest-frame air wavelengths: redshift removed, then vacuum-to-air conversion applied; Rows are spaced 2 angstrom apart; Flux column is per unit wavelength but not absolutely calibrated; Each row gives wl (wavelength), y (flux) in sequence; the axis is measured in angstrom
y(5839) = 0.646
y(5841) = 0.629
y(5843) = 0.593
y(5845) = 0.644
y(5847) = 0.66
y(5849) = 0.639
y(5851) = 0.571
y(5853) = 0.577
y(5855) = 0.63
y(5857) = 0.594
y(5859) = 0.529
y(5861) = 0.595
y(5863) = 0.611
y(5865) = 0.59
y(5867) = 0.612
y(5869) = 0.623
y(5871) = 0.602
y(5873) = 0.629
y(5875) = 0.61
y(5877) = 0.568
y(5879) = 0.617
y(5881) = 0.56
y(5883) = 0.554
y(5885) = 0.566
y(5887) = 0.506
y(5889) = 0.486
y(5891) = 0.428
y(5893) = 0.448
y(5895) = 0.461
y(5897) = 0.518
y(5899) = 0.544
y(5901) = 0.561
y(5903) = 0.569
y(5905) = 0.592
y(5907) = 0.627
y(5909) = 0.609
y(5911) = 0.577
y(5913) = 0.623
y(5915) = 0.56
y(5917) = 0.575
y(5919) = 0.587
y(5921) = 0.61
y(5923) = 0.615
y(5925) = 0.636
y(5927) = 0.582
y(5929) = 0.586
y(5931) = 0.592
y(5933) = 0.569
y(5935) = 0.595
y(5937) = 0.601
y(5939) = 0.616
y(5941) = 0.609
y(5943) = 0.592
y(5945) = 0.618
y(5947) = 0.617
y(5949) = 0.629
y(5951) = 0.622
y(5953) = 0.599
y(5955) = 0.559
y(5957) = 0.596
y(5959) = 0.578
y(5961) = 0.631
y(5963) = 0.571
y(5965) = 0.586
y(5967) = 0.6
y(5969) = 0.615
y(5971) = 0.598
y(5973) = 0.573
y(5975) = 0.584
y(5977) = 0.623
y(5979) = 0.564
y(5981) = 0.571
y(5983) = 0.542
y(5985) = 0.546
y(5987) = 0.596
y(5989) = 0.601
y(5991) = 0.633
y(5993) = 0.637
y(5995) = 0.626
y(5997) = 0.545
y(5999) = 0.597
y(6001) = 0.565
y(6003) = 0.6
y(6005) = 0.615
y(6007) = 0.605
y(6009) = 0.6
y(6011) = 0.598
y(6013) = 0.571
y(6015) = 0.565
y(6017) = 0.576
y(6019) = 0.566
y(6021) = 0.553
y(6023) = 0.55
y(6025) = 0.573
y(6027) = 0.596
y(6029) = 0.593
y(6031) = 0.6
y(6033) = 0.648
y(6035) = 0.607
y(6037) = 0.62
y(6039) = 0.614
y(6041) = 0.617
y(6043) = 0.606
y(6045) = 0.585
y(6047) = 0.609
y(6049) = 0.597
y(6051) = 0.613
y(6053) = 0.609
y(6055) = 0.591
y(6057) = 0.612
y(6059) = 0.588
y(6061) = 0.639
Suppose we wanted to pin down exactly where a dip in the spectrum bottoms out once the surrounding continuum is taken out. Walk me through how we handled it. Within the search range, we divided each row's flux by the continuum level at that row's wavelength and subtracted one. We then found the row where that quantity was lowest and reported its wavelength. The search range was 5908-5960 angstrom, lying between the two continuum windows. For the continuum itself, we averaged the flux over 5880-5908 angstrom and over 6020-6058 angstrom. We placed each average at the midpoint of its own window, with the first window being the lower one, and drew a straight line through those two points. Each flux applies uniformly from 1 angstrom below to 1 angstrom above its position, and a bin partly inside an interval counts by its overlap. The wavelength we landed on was 5955 angstrom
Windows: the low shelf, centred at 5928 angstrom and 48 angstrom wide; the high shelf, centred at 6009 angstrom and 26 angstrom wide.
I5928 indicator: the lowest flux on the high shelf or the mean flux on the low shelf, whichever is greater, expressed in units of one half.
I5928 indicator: 1.20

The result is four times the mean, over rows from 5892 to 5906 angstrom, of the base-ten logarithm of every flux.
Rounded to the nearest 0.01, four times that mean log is -1.12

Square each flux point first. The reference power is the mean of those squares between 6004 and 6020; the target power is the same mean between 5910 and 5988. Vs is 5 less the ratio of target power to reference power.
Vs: 3.98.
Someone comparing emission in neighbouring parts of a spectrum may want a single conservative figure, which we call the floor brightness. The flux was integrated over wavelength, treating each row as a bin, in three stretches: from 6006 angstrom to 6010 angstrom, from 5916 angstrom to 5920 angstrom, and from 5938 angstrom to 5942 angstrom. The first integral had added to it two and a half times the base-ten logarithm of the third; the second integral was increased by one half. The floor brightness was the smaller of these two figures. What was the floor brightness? 2.82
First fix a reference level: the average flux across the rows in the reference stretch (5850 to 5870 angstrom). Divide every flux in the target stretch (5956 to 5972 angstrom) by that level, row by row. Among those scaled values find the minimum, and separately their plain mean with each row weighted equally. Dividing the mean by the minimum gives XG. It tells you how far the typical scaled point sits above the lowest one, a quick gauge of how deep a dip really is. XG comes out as 1.05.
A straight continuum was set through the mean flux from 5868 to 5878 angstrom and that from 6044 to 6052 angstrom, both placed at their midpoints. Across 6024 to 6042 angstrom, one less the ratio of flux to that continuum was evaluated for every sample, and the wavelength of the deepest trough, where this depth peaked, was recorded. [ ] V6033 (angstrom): 6025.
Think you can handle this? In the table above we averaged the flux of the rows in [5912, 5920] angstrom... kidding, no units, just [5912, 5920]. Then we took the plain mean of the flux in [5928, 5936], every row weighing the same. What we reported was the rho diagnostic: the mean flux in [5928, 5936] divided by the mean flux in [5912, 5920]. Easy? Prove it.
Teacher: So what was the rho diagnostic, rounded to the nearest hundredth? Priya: 1.00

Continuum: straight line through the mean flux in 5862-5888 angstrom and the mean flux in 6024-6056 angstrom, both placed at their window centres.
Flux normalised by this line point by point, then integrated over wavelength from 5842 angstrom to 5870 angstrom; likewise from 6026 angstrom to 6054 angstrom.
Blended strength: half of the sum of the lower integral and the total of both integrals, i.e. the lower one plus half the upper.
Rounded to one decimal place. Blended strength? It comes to 43.0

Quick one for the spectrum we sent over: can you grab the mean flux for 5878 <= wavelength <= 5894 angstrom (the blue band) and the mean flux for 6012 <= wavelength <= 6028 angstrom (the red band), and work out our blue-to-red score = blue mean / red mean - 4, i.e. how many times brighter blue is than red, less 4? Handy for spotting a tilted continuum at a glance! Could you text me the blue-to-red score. -3.08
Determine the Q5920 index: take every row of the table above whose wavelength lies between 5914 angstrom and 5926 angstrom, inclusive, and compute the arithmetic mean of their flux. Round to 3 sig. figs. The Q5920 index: 0.597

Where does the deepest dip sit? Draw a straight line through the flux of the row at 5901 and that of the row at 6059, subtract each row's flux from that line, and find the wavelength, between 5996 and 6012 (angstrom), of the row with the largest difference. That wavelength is 5997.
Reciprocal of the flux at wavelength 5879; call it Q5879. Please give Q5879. 1.62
